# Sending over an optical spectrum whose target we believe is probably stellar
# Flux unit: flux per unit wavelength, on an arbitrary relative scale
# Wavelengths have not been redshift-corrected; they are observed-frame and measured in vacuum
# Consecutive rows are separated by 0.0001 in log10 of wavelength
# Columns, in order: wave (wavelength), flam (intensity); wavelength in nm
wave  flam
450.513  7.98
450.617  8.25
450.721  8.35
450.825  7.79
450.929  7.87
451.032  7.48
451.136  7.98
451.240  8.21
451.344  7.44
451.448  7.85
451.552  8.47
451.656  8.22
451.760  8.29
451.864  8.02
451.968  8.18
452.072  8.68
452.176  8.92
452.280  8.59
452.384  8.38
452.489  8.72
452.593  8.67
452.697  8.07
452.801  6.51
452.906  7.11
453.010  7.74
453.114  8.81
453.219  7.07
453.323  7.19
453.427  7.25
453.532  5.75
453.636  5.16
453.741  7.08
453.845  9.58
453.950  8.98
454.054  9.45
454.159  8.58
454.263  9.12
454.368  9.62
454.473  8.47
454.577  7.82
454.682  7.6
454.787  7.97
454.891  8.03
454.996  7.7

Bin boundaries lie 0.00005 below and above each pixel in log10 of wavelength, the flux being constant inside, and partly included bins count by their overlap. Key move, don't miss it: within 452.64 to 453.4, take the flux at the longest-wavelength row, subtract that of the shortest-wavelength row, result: -0.9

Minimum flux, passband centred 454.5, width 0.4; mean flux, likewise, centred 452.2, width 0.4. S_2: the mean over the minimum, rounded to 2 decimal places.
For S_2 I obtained 1.14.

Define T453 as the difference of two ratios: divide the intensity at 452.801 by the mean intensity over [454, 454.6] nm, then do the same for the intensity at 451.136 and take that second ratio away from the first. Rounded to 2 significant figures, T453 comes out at -0.17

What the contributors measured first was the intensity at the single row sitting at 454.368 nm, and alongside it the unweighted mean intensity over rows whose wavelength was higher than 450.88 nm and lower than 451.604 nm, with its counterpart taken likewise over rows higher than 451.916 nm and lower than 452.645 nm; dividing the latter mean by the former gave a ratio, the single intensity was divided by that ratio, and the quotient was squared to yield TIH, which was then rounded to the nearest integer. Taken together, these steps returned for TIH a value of 78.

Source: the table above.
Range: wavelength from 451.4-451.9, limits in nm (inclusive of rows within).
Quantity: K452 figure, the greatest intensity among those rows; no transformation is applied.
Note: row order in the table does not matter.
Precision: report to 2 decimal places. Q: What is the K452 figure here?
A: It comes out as 8.47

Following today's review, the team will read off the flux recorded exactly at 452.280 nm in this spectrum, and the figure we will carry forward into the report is 8.59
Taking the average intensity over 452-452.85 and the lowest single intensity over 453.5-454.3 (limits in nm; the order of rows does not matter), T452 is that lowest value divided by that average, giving 0.62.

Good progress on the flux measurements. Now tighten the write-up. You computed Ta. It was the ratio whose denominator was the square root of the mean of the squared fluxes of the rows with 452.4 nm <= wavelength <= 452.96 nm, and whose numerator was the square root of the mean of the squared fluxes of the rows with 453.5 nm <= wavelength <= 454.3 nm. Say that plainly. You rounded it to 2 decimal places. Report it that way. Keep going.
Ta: 1.03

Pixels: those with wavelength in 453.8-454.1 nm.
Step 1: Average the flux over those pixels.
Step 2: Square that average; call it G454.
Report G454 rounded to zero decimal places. 87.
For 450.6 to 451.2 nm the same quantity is 63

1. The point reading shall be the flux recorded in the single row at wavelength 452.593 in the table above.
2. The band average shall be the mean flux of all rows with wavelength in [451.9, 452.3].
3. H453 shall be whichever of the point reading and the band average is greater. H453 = 8.67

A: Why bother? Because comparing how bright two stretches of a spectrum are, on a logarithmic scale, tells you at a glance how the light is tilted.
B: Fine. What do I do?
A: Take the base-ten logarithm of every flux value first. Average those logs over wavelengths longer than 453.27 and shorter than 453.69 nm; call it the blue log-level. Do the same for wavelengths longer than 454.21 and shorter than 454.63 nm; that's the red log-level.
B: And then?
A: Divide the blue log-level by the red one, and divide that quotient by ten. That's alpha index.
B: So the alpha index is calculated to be 0.085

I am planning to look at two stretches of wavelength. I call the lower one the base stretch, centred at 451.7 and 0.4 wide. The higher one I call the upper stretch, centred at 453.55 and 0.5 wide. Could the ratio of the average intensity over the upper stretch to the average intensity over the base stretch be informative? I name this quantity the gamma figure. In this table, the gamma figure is 0.79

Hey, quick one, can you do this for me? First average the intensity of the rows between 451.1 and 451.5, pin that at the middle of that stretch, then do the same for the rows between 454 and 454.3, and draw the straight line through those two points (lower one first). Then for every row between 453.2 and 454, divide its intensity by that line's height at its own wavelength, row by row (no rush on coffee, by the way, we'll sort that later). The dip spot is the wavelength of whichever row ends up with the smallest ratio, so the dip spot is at 453.636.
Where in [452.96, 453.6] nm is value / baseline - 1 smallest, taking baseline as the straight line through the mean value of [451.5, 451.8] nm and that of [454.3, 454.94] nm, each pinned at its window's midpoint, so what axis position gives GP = 453.532 nm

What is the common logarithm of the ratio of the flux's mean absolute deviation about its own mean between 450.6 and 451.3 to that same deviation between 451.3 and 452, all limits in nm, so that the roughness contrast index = -0.03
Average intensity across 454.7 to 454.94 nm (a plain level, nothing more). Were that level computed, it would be 8.0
